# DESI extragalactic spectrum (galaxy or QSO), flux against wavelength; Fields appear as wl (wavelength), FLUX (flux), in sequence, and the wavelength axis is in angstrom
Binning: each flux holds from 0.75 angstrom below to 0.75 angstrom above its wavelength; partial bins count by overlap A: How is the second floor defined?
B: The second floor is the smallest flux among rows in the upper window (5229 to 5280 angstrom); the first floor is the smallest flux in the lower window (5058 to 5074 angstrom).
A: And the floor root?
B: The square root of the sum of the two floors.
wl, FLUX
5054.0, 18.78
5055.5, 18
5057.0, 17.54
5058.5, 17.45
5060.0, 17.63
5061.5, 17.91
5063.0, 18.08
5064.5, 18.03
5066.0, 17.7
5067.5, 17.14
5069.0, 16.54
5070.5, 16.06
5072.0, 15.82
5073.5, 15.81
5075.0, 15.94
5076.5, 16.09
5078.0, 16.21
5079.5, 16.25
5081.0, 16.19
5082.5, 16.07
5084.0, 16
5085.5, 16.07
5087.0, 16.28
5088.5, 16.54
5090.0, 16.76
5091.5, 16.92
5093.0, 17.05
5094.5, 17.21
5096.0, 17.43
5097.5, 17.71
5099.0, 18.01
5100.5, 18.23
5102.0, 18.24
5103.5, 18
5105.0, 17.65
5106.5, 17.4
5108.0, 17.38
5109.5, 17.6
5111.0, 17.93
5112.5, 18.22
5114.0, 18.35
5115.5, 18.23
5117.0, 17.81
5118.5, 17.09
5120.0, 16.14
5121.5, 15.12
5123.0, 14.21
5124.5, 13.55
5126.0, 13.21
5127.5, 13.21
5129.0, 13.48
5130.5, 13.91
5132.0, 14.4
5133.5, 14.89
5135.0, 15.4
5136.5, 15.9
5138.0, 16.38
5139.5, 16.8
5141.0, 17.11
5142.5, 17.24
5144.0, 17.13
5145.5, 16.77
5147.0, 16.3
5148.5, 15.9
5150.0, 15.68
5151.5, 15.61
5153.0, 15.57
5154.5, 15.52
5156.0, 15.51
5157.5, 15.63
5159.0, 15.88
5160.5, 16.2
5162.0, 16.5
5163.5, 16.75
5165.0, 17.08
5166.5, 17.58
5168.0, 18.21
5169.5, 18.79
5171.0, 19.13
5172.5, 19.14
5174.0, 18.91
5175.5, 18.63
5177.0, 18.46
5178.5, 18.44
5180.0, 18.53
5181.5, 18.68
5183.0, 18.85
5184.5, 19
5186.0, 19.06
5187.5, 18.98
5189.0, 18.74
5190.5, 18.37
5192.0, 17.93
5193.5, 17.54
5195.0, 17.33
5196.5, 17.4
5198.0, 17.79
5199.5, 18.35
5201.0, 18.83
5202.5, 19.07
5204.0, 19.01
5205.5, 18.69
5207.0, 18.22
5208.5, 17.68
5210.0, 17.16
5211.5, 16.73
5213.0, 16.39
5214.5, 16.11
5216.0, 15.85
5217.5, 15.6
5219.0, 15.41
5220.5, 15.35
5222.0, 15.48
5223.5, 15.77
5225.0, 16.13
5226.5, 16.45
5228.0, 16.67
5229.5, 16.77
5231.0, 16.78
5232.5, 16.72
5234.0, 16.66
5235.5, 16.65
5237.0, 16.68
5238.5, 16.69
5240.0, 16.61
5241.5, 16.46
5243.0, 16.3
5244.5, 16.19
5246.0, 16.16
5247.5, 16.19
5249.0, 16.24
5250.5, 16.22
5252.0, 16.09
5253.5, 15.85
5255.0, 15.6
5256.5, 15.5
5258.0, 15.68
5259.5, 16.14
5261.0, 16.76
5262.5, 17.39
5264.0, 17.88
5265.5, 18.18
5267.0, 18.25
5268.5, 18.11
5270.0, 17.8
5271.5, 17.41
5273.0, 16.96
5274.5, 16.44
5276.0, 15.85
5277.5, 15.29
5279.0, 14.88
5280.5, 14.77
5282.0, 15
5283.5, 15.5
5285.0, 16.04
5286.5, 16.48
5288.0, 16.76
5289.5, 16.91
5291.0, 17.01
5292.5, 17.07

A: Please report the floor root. 5.54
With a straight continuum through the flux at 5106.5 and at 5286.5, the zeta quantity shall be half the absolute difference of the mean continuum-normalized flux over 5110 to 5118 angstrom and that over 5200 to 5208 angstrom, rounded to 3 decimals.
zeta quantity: 0.034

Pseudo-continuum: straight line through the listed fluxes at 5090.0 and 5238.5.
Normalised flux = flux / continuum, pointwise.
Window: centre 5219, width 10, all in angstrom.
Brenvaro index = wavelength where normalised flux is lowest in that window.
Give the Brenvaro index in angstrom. 5220.5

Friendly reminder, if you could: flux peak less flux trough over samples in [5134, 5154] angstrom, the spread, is 1.8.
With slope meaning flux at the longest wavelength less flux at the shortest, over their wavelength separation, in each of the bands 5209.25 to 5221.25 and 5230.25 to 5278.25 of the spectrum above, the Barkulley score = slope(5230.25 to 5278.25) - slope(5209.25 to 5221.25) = 0.1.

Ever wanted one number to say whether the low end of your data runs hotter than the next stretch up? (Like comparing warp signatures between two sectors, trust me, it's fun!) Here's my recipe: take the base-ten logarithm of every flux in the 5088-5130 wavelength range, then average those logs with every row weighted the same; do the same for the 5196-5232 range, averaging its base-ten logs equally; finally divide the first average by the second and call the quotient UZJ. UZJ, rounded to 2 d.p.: 0.99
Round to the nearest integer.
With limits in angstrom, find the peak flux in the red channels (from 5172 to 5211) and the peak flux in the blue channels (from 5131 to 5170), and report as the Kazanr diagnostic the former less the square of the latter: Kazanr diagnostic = -334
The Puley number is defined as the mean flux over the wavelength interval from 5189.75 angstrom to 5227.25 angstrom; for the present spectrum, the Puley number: 17.1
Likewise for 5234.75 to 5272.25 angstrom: 16.7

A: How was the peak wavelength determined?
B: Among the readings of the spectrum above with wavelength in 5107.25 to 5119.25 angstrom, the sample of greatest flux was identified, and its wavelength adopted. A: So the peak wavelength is 5114.0 angstrom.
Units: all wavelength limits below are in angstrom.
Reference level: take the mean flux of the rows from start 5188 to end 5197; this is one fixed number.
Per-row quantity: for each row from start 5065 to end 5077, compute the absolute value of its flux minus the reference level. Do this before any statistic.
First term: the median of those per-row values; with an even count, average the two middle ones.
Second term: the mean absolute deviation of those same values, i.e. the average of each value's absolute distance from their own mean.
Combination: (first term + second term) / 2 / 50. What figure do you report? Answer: 0.024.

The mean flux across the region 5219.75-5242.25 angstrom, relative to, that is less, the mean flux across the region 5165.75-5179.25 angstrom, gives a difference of -2.2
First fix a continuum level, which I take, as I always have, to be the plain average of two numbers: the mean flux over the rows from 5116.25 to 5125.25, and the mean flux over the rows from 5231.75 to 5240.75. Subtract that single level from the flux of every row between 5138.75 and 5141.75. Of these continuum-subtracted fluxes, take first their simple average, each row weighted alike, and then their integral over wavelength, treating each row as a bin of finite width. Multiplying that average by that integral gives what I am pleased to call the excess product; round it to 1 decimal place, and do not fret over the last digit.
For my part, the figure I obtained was 1.9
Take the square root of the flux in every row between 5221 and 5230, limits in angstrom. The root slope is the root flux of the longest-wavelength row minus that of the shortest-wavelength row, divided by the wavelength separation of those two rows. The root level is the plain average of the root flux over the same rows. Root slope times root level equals 0.09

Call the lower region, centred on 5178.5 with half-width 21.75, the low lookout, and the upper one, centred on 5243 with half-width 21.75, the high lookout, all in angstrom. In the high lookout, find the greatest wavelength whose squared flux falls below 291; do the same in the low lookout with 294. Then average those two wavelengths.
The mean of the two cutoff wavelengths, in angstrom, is 5213.0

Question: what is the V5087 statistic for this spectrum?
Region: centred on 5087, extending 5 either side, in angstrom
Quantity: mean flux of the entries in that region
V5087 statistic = 16.4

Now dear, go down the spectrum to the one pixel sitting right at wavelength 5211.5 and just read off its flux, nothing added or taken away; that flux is 16.73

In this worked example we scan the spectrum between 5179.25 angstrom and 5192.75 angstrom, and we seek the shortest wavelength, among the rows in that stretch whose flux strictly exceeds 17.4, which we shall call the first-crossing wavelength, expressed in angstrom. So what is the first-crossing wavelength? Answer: 5180.0 angstrom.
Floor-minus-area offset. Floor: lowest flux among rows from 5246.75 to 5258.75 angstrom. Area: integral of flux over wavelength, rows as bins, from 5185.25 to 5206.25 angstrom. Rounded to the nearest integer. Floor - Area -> -370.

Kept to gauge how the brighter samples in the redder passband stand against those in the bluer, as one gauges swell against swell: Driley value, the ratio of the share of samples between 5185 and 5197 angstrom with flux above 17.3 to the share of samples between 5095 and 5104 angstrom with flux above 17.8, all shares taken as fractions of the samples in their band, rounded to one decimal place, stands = 1.5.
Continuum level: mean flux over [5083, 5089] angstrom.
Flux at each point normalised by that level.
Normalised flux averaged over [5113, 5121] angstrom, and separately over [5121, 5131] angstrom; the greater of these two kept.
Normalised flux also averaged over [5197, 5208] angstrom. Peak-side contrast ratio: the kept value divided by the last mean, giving 0.94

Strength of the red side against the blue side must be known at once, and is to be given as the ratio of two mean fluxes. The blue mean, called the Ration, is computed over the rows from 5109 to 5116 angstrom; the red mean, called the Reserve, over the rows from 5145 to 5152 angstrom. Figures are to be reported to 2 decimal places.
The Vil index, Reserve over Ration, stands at 0.89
